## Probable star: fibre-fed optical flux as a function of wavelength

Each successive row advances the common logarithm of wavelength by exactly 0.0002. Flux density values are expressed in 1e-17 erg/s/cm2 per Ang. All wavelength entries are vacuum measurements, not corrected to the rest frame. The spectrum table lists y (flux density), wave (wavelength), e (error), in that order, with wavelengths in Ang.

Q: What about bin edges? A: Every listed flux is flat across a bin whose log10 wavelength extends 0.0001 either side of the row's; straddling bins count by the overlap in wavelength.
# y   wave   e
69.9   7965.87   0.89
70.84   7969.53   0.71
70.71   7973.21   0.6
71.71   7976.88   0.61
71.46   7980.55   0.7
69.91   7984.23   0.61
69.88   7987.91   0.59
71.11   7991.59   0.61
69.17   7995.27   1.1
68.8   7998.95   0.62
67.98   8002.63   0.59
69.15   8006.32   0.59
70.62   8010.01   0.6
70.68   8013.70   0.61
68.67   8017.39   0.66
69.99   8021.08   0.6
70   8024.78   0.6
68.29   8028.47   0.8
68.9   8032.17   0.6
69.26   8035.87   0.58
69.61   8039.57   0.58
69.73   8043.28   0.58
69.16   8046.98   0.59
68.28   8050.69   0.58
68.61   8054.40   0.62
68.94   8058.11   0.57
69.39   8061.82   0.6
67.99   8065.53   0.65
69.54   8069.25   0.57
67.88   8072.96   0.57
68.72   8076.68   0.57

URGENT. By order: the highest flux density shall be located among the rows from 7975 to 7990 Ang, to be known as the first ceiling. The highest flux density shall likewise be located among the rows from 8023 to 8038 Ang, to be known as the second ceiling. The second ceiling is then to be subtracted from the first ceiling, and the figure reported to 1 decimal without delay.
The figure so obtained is 1.7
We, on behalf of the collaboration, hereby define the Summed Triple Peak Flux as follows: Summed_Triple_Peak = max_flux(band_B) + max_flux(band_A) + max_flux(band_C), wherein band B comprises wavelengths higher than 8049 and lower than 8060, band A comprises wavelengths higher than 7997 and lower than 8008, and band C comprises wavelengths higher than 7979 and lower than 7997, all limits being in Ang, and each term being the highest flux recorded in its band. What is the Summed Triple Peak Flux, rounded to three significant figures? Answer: 210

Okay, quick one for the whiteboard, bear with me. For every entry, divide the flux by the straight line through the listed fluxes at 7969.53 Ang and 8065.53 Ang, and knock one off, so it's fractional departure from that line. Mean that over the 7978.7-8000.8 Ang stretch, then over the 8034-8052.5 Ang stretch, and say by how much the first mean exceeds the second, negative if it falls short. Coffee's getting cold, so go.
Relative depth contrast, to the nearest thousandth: -0.011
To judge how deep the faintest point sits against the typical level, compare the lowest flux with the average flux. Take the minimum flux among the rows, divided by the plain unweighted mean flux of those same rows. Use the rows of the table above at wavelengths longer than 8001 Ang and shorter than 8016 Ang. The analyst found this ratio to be 0.977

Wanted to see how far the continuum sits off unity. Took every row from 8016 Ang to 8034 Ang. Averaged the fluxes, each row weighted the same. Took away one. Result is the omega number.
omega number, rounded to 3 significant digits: 68.2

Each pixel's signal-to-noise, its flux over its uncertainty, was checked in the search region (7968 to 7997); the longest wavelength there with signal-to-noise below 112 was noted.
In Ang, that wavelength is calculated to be 7995.27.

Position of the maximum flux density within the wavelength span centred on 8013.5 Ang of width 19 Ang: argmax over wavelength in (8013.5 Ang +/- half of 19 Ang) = 8013.70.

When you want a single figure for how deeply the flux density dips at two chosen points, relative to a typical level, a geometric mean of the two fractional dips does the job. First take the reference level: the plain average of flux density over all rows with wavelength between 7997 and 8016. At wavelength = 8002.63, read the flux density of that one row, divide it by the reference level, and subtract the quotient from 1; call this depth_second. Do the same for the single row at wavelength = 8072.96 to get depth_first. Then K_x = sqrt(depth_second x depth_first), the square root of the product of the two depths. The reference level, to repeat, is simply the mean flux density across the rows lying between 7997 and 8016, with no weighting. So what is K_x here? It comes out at 0.022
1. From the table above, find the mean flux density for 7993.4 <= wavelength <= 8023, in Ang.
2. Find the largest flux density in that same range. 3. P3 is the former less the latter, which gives -1.3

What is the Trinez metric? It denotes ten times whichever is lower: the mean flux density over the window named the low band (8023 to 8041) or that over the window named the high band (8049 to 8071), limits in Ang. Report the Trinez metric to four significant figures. 687.9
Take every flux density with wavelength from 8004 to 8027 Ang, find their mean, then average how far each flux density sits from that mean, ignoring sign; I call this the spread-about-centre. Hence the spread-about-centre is 0.628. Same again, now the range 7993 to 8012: 0.603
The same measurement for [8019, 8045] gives 0.498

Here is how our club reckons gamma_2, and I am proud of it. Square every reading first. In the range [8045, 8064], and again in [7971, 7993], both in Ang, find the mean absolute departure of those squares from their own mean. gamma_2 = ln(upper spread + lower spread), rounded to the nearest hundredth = 4.92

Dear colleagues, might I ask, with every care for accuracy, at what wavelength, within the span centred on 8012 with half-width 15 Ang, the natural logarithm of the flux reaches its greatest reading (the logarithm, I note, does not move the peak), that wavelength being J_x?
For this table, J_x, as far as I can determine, 8013.70 Ang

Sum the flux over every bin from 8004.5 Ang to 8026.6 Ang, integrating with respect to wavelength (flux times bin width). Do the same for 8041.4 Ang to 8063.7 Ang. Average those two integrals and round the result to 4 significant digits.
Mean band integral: 1541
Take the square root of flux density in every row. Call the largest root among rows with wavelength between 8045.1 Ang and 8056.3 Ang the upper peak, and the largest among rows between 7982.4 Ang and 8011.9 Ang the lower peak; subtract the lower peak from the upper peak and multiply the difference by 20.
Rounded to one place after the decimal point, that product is -2.3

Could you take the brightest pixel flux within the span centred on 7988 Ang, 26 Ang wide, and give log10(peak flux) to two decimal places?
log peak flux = 1.86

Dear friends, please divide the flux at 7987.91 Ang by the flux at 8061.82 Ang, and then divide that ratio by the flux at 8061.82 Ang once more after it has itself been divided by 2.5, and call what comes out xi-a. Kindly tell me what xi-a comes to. 0.0363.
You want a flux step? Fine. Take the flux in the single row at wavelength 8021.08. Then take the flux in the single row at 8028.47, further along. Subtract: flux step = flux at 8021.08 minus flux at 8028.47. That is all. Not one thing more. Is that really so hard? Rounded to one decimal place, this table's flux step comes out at 1.7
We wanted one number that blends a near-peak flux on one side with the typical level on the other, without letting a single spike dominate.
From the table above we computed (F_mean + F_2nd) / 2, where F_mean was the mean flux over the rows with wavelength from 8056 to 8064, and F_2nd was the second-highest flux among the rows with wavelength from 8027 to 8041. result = 69.2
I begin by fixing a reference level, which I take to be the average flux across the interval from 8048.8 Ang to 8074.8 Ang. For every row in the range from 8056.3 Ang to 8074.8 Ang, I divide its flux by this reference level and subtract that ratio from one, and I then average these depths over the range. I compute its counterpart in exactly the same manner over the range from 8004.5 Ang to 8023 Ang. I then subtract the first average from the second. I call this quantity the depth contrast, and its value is -0.016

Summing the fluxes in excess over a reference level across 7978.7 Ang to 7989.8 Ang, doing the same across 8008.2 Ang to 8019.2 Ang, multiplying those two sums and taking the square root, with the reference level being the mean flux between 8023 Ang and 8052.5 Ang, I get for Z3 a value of 3.1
